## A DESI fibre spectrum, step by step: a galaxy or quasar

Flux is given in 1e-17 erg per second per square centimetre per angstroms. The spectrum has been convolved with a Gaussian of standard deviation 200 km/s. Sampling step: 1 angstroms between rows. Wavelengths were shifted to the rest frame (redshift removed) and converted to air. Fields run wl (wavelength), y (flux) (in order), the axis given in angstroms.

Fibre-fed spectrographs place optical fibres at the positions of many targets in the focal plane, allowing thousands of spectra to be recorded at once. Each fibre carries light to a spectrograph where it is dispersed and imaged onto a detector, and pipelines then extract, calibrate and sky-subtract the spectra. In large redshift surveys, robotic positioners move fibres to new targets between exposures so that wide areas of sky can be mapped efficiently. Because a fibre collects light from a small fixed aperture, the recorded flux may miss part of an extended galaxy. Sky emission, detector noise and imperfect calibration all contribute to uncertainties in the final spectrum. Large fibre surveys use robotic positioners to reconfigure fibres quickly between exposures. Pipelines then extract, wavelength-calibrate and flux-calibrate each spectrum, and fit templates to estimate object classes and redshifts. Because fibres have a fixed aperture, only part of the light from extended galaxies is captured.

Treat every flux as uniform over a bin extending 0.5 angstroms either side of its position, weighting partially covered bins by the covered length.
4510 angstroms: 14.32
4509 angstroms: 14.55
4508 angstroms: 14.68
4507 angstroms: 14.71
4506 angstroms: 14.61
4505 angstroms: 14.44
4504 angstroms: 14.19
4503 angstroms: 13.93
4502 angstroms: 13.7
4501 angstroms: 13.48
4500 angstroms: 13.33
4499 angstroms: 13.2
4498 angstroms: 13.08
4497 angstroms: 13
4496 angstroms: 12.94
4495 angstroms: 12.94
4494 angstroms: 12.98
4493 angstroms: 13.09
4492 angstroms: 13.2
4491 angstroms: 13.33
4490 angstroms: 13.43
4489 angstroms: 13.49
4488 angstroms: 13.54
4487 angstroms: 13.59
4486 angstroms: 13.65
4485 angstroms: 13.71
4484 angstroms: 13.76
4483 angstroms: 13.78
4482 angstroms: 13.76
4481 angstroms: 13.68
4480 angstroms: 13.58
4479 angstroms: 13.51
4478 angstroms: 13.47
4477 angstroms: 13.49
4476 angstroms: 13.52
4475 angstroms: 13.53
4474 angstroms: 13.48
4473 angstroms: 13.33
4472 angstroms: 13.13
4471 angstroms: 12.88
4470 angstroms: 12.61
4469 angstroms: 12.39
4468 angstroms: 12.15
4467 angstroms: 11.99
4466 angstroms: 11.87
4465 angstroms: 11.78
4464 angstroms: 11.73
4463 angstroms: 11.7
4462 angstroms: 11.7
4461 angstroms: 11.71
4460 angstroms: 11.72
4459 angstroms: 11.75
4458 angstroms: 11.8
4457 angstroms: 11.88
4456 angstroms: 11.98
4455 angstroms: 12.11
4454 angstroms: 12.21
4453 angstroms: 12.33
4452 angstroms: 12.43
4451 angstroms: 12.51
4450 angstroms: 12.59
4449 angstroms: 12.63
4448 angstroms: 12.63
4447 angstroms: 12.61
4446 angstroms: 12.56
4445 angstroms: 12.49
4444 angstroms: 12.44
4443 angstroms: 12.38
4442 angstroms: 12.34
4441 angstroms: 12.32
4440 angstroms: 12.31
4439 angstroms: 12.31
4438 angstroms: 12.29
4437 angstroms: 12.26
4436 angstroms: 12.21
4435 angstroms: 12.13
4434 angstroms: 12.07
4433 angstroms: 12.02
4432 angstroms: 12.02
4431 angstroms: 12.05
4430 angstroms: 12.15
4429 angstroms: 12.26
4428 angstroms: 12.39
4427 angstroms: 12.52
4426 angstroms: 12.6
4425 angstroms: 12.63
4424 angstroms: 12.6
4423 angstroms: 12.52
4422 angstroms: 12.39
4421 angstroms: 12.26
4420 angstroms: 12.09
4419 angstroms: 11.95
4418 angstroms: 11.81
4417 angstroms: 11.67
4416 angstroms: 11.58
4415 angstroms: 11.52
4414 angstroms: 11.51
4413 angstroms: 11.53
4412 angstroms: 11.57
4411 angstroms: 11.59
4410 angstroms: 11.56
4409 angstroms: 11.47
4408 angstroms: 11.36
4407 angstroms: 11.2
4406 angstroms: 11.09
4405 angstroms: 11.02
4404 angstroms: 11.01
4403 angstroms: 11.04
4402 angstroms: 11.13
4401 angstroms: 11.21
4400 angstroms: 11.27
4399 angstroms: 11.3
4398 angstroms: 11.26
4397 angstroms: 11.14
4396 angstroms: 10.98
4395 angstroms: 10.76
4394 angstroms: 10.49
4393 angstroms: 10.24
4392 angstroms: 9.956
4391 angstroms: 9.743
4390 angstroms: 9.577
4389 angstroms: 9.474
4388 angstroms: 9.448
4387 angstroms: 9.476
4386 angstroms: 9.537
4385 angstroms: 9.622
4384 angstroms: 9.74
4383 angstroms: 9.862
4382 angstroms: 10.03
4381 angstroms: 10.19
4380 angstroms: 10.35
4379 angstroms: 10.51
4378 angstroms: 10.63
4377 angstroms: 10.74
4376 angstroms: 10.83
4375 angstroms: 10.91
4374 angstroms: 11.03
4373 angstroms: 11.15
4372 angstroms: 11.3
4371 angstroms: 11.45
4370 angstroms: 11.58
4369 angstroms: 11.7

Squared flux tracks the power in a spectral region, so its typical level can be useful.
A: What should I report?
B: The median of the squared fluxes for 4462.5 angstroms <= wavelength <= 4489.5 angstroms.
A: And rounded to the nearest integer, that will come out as 182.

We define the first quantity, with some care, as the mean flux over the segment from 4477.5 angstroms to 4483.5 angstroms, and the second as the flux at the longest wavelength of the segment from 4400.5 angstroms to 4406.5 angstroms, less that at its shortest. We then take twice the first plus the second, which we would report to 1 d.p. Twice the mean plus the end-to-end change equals 27.1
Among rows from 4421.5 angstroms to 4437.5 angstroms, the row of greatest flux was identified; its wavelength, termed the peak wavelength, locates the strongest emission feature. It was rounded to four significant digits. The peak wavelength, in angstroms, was 4425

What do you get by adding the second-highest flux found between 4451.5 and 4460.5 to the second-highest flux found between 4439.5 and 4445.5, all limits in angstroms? 24.8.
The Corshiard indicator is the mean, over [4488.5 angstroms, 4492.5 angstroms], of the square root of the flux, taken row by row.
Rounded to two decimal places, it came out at 3.66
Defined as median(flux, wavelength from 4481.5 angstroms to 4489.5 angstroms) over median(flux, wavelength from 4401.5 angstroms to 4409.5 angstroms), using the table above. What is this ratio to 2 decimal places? 1.23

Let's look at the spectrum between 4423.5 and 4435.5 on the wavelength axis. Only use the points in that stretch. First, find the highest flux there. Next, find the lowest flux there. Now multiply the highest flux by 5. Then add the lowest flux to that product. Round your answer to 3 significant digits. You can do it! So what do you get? 75.2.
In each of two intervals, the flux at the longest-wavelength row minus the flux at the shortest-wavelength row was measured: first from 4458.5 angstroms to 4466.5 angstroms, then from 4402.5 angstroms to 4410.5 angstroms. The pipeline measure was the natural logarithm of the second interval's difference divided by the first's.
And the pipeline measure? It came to 1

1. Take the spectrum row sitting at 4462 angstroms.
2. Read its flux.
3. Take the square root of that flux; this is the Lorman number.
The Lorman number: 3.42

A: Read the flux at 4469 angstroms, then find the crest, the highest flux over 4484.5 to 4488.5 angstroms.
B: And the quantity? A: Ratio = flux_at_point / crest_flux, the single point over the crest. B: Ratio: 0.90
